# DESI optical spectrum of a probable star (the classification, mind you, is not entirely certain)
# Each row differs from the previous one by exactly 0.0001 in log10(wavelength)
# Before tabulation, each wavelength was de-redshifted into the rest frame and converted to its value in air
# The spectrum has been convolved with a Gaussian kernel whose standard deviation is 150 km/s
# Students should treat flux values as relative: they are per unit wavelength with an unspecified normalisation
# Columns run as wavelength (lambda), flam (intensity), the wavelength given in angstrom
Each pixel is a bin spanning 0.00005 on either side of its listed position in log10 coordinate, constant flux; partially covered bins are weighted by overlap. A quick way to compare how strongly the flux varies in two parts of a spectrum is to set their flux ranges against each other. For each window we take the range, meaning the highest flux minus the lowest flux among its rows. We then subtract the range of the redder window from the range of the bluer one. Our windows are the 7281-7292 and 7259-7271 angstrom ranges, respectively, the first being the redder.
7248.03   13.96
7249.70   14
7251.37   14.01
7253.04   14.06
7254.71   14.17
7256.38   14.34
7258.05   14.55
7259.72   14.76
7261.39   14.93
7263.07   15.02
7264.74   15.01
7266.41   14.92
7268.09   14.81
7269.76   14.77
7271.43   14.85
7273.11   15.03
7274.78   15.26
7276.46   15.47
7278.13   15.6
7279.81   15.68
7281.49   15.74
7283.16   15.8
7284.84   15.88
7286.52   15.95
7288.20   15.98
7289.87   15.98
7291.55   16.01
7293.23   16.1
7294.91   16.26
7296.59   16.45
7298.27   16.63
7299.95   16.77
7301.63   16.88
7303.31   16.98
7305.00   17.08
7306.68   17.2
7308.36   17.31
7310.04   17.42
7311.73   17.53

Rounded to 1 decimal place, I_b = 0.0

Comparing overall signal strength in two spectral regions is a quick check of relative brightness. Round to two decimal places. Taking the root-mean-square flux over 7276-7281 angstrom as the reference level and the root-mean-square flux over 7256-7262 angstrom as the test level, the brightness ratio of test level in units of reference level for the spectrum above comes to 0.94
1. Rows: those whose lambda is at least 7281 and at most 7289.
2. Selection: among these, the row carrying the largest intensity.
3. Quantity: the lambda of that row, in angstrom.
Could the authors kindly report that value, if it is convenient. 7288.20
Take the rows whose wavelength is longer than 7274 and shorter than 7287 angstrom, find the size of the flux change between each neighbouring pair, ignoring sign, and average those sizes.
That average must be 0.10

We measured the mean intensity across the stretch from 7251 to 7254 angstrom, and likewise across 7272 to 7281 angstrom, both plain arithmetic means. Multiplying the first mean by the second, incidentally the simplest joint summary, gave 216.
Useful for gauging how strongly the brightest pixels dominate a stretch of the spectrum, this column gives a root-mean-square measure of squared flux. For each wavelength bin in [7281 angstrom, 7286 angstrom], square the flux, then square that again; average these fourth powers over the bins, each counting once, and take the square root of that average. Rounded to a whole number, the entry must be 250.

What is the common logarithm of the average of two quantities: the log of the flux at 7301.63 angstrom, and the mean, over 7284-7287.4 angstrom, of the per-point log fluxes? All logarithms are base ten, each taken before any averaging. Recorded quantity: 0.084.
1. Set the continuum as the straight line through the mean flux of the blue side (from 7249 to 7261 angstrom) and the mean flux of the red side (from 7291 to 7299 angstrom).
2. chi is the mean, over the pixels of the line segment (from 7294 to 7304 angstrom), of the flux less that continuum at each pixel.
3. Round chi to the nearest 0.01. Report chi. 0.16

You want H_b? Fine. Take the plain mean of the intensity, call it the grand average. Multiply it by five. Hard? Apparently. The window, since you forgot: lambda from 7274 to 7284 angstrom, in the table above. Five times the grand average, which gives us 78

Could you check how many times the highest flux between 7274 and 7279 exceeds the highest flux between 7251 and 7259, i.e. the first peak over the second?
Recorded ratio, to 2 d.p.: 1.07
